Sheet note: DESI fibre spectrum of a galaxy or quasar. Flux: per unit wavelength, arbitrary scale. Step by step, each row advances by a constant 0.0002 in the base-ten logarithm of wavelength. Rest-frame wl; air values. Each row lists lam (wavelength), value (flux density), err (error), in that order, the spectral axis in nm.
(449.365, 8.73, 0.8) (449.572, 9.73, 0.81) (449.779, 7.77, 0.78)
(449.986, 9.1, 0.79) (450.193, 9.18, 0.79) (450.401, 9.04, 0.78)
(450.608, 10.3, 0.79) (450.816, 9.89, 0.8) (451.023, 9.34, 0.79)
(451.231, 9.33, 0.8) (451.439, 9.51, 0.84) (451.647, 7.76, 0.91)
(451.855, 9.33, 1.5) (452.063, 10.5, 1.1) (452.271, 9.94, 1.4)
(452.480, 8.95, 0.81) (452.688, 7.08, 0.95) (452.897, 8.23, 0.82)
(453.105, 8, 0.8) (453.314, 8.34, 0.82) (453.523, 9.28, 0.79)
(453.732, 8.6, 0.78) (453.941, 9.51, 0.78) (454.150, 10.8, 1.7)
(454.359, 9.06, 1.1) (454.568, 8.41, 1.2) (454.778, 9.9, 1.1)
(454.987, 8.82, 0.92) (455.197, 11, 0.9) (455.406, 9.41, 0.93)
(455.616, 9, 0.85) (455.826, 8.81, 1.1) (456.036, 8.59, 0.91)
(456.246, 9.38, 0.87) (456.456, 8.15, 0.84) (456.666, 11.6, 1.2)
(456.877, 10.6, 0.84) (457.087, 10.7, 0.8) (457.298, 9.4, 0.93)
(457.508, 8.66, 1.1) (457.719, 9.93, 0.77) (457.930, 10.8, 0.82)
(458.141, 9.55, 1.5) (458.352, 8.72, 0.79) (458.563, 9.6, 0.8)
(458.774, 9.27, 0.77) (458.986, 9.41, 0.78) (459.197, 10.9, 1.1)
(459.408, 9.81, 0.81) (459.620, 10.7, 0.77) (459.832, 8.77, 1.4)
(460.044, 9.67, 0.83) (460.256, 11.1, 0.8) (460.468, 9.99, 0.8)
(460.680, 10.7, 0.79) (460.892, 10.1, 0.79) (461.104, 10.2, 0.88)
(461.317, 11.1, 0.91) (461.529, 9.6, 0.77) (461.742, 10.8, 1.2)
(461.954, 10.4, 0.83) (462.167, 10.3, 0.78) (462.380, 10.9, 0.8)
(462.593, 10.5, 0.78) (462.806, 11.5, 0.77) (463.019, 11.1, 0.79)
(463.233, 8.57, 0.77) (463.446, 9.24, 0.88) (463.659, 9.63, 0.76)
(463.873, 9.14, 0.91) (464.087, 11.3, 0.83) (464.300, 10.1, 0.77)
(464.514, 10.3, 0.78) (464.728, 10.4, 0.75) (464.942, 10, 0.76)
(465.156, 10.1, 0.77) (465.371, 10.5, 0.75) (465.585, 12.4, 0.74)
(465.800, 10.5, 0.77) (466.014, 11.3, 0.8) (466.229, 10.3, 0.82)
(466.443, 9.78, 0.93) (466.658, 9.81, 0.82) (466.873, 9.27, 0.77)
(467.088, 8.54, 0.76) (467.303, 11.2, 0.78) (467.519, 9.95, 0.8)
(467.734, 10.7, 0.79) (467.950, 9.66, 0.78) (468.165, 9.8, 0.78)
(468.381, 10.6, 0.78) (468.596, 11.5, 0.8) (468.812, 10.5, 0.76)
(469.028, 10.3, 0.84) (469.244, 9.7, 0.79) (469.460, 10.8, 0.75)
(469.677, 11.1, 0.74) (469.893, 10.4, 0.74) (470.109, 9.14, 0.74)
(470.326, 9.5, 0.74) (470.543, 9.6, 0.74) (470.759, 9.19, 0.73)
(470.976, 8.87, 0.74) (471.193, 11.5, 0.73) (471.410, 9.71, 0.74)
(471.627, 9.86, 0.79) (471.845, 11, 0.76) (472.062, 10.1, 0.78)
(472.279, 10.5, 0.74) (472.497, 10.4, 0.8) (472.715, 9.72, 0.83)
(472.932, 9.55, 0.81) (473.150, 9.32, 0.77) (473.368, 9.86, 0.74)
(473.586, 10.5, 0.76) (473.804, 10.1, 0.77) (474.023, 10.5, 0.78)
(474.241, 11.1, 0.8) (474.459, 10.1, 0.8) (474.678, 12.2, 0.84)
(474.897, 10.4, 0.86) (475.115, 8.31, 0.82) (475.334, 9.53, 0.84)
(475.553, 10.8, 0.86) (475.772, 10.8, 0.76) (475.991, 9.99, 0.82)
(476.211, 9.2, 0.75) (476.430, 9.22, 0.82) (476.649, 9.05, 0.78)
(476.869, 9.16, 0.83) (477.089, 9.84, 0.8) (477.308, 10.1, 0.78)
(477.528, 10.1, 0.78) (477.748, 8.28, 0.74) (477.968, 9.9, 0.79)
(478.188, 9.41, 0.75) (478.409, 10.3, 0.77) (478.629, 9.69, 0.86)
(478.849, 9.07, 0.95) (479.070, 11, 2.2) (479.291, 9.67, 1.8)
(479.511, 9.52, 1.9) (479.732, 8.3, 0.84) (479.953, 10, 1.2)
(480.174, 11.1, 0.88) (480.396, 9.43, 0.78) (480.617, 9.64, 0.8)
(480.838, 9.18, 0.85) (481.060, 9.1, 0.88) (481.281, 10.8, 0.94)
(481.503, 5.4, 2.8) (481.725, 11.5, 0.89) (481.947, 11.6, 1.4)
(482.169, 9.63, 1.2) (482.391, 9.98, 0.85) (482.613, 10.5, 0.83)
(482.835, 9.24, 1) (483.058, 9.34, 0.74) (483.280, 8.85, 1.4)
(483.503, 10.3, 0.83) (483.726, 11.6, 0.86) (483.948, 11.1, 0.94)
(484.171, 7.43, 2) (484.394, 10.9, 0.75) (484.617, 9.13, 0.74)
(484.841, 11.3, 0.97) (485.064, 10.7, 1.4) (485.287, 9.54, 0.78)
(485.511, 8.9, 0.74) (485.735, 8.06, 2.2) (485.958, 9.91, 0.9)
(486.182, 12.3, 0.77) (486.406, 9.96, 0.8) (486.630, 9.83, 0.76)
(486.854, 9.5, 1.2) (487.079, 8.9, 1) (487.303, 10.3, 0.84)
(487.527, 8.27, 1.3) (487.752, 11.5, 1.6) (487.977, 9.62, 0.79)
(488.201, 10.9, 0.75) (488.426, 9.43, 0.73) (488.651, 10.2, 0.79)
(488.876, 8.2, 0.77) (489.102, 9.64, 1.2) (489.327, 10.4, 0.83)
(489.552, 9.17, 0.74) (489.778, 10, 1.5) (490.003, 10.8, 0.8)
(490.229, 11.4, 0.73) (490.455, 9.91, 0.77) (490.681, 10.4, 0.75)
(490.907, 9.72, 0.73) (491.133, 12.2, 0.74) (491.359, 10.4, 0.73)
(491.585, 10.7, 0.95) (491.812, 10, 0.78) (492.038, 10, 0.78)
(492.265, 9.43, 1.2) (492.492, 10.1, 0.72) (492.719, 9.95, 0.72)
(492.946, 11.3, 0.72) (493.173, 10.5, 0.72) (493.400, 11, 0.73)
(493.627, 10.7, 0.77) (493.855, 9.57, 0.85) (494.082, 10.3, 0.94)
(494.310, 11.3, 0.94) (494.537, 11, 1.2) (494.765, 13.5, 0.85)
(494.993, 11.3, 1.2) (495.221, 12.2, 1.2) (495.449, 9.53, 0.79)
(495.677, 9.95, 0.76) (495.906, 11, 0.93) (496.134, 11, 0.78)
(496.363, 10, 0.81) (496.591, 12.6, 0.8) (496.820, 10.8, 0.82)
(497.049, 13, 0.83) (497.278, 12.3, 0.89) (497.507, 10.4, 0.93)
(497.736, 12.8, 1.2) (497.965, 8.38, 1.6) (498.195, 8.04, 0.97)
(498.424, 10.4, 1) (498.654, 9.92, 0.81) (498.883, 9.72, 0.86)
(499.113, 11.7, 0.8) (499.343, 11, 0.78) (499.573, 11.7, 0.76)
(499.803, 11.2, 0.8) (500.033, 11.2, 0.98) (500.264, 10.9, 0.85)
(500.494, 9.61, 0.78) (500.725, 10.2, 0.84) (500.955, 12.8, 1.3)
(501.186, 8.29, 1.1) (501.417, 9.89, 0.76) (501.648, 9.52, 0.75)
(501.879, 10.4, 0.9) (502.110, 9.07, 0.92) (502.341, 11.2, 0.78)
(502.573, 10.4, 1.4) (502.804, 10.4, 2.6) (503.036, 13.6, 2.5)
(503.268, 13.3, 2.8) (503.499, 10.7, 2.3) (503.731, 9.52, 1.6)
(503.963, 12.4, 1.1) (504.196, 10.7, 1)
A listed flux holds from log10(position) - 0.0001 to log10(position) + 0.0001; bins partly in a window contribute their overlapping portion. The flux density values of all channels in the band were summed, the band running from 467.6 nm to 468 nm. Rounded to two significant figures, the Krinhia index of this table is 20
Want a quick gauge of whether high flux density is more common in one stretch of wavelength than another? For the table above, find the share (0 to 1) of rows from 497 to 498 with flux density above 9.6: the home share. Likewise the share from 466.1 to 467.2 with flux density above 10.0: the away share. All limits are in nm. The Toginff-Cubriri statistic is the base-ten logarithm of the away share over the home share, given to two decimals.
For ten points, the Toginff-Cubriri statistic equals -0.60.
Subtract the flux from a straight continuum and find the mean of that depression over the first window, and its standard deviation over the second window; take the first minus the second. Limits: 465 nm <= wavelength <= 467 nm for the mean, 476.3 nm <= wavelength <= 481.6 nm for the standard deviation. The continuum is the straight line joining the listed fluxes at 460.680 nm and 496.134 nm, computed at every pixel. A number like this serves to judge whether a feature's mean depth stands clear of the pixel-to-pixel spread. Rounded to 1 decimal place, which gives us -0.8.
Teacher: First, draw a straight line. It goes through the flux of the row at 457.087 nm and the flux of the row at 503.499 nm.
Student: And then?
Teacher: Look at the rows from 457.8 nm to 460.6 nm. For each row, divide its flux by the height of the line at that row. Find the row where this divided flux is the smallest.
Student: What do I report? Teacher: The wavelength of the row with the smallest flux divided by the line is 458.352 nm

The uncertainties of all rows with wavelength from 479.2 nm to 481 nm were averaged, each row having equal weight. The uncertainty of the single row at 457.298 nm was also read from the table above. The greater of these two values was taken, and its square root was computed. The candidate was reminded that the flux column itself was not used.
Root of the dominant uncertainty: 1.06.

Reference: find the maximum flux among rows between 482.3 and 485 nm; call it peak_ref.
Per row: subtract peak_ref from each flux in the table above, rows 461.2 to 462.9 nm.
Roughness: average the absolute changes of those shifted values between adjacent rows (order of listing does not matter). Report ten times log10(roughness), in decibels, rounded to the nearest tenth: -1.3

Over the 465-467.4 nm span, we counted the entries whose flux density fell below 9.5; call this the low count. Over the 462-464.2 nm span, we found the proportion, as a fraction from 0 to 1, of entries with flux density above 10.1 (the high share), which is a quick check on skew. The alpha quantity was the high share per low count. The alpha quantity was 0.3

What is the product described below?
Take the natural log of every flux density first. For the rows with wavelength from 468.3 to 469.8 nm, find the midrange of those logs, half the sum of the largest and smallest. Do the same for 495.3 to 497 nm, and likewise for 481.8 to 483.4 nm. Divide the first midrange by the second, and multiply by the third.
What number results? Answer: 2.280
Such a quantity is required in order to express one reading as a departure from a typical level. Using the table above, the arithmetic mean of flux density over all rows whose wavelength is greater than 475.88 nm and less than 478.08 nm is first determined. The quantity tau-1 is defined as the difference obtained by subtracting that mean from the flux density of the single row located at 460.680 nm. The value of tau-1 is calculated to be 1.2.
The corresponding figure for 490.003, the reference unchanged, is 1.3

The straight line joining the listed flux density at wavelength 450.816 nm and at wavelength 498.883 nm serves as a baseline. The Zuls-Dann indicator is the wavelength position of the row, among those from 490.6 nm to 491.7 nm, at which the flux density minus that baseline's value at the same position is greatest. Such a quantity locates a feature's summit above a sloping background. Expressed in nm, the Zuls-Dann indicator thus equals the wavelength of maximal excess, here 491.133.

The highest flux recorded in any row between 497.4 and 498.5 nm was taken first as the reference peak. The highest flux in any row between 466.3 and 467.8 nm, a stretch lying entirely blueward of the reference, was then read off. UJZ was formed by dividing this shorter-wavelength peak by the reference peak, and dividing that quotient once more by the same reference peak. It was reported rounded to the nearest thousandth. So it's 0.068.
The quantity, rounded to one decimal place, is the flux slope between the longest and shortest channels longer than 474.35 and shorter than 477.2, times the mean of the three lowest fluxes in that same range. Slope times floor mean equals -0.9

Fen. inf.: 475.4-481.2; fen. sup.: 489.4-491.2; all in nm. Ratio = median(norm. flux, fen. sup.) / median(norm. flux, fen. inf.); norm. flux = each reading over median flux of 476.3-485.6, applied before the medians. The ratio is 1.06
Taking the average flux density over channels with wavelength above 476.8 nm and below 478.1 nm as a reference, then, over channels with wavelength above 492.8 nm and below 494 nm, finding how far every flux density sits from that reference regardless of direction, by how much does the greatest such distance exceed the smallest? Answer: 1.7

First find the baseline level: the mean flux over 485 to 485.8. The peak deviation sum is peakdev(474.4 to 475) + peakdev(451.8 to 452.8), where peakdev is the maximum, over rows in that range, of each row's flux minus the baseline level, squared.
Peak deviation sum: 13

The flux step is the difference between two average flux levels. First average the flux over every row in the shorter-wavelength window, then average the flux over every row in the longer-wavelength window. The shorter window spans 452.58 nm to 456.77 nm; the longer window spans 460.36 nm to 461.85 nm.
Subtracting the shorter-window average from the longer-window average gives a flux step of 1.3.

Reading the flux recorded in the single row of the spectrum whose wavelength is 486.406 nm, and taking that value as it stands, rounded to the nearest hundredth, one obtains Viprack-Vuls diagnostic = 9.96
